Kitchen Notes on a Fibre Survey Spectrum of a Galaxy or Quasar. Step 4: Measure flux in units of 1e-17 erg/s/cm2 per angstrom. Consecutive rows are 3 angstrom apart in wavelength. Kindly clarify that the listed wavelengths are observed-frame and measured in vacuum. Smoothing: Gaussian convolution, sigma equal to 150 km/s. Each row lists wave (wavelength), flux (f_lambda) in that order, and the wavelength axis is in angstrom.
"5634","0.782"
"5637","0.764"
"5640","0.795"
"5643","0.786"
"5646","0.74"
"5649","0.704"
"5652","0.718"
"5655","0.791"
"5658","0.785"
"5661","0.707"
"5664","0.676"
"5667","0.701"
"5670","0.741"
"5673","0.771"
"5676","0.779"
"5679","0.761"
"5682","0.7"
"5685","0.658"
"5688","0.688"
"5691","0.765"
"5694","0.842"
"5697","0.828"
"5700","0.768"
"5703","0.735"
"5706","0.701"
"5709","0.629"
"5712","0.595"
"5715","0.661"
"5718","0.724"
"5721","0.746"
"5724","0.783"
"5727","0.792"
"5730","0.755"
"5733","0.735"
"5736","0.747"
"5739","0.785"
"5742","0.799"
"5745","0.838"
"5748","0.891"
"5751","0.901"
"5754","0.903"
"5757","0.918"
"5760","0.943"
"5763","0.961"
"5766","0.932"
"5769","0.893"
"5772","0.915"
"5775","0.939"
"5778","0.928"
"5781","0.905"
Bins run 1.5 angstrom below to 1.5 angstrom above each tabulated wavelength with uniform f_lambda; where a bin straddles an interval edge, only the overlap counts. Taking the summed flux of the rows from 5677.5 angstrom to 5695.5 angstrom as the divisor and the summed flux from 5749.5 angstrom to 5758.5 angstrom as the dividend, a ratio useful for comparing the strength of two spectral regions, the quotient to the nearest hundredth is 0.62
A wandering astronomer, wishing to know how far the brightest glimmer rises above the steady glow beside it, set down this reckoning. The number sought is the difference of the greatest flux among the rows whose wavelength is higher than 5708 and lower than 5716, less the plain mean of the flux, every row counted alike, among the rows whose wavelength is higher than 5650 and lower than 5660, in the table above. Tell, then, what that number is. -0.10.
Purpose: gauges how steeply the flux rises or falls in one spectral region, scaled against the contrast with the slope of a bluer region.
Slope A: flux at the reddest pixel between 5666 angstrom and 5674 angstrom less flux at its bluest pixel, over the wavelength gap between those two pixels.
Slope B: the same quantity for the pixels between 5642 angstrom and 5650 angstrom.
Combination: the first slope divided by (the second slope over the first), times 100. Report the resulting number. -1.0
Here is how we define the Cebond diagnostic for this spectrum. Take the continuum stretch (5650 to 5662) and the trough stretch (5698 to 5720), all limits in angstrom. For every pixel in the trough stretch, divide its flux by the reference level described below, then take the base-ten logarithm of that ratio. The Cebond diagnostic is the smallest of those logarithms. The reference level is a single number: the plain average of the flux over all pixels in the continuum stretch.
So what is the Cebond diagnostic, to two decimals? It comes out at -0.10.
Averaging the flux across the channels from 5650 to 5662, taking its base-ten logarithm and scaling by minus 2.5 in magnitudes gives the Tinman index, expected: 0.31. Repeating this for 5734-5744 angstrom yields 0.27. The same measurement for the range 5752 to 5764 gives 0.08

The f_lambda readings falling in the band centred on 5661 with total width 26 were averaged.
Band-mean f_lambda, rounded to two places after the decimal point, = 0.73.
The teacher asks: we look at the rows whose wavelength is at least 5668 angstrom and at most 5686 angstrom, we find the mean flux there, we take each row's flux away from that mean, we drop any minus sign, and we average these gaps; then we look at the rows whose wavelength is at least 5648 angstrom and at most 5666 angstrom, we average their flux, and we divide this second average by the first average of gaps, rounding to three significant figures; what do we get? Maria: 19.6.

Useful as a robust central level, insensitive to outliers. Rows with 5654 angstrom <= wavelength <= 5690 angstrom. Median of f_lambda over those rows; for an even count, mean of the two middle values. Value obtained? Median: 0.724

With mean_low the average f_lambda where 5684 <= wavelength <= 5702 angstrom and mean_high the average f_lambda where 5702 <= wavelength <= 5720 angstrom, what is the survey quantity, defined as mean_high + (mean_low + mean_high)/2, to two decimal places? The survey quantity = 1.39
